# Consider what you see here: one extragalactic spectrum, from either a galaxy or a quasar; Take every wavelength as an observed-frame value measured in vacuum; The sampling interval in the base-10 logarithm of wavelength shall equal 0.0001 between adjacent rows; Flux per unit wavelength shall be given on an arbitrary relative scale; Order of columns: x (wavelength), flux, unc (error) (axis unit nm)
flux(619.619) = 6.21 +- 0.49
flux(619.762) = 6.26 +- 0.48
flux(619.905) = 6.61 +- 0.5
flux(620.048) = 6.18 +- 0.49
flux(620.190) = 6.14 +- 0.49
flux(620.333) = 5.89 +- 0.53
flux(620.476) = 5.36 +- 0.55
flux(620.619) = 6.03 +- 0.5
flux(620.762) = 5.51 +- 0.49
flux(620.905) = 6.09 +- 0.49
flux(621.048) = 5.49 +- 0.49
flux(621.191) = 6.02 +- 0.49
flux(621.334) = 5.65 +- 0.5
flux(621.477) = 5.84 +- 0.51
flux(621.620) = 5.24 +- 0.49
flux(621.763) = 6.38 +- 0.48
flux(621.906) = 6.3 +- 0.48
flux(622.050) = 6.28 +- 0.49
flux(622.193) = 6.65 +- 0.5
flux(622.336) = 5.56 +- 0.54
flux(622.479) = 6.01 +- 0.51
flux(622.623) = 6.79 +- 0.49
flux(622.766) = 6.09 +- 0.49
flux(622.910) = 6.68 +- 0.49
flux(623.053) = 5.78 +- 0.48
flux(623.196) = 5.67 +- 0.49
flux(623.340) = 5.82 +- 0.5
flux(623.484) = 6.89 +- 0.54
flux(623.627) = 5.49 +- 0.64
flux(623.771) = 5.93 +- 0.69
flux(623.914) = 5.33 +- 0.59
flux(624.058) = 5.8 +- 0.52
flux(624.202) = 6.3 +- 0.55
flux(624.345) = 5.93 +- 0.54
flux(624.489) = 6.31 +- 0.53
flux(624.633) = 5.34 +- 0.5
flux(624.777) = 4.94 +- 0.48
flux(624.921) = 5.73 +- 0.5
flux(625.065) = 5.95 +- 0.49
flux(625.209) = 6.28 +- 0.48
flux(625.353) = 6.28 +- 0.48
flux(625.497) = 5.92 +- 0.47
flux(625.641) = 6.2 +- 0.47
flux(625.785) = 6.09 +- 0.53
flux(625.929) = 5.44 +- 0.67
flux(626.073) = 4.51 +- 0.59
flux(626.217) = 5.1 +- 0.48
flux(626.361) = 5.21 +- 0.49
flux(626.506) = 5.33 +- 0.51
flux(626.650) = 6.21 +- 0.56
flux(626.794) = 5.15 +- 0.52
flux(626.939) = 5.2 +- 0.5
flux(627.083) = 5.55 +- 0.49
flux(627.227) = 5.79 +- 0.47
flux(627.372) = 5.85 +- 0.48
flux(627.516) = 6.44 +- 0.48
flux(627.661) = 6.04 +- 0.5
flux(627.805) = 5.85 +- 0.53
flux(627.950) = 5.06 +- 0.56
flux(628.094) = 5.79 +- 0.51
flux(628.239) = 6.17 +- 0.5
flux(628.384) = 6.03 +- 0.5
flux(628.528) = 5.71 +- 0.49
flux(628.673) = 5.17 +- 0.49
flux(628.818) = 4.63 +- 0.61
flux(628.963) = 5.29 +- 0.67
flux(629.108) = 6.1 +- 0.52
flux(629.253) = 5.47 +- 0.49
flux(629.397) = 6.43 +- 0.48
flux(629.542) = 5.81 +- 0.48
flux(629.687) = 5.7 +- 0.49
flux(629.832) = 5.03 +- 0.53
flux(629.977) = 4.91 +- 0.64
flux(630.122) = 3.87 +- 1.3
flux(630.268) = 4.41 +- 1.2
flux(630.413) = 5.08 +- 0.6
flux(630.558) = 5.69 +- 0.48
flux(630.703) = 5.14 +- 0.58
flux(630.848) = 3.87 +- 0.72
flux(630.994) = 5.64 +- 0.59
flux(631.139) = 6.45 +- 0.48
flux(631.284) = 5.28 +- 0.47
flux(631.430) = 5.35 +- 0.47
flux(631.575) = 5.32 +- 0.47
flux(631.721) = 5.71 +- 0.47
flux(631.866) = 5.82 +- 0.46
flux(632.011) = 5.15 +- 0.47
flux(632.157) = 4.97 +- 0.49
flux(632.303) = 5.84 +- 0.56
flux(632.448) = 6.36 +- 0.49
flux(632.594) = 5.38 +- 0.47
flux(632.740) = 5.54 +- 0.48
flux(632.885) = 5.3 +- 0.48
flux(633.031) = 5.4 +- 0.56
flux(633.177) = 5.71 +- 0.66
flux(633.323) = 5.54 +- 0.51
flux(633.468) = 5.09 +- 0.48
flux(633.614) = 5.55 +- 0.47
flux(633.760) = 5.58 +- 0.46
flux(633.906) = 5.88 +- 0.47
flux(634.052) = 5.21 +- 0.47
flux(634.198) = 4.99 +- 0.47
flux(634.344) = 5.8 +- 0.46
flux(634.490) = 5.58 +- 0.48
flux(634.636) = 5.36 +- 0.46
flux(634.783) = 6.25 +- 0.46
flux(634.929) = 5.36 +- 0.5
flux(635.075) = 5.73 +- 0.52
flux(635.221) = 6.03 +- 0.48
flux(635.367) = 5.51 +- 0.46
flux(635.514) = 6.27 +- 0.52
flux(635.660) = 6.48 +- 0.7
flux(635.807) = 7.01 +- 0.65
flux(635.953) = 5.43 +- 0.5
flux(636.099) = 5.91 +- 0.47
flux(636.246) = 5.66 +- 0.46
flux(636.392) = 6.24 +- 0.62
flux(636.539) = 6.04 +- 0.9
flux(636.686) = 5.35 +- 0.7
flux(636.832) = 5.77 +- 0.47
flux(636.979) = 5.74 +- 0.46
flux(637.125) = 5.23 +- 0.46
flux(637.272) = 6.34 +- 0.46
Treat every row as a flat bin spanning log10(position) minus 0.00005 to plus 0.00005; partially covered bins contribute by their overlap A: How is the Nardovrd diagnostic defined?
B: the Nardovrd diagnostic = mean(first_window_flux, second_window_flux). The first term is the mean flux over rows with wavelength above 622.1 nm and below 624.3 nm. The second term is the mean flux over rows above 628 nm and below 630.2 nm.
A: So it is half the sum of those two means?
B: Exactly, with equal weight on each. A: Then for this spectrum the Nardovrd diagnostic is 5.76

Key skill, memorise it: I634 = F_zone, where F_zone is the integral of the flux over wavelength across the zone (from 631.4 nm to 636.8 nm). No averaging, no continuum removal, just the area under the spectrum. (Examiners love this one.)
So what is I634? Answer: 31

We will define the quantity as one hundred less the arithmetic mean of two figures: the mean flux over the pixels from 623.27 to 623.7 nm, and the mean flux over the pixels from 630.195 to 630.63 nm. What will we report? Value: 94.4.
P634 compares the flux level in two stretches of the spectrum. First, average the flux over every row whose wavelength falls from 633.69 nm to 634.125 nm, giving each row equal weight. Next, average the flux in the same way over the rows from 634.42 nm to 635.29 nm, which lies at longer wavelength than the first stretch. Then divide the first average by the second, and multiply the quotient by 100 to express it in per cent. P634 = 97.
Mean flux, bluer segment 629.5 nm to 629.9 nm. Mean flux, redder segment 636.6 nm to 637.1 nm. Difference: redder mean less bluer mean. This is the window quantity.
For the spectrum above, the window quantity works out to 0.1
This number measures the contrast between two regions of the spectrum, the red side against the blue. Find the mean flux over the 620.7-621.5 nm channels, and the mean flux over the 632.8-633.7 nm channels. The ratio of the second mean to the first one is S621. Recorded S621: 0.94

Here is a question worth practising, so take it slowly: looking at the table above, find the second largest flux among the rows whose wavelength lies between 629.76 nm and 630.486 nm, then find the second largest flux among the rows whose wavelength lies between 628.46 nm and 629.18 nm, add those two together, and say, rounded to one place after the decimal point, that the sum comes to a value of 10.7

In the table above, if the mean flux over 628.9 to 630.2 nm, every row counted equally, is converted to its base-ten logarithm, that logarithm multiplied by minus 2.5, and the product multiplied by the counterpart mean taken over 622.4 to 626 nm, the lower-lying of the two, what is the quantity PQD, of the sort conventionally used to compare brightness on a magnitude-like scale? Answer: -10.91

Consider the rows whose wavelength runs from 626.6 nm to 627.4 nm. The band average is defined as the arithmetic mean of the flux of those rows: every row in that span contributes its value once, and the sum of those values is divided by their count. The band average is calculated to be 5.6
